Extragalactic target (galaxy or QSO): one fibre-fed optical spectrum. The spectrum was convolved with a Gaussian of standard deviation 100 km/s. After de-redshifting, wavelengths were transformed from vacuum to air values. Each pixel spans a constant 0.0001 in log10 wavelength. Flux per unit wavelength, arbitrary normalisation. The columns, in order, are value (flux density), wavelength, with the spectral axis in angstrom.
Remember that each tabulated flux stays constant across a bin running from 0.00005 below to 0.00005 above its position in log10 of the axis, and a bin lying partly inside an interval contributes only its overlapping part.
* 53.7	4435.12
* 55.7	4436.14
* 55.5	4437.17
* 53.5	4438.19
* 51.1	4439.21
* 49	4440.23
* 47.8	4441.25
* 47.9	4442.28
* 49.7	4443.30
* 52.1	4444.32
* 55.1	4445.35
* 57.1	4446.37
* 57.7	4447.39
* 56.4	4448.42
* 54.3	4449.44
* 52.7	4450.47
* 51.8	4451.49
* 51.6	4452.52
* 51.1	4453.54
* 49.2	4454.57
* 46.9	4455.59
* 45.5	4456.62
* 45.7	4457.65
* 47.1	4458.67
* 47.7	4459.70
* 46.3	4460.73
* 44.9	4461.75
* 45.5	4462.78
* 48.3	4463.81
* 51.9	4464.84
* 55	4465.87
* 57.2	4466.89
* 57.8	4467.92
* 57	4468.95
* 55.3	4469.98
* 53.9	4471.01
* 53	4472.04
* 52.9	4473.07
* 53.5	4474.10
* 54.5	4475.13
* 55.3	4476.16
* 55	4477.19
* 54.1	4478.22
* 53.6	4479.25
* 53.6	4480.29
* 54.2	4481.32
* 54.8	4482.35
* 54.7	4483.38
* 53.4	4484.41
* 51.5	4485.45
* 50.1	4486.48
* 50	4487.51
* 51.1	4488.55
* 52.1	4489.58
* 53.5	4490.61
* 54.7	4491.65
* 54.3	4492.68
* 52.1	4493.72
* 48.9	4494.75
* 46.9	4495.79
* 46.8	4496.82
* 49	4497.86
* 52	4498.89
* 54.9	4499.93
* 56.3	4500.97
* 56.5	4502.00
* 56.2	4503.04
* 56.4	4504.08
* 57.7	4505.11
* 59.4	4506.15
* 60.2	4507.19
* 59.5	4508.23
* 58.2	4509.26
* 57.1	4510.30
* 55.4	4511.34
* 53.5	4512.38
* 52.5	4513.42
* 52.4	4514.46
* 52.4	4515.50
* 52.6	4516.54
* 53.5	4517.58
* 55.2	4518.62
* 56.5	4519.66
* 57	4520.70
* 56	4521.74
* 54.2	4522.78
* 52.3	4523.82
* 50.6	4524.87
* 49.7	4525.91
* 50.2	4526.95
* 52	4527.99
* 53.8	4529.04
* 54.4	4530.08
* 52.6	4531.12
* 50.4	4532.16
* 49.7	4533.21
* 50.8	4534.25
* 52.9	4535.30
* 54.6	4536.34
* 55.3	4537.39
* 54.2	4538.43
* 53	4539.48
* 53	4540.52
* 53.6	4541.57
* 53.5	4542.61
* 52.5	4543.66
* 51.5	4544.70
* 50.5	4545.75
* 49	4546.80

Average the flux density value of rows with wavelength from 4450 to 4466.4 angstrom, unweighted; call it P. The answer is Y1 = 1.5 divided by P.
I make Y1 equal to 0.0307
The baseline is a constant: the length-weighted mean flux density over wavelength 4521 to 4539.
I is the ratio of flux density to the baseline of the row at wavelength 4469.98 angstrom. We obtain 1.05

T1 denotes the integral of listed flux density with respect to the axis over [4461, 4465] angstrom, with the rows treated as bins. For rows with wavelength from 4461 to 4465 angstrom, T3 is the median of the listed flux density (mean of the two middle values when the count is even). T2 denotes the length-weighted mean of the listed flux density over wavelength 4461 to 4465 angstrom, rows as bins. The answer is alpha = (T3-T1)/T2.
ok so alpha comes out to -3.01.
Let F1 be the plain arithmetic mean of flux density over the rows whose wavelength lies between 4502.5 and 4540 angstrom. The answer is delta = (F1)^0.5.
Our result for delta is 7.36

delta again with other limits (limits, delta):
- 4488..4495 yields 7.24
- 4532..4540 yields 7.25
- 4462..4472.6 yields 7.31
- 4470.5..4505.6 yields 7.29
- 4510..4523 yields 7.38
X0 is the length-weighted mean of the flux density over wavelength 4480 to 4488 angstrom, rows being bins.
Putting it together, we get 52.8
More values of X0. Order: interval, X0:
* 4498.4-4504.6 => 55.4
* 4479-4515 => 53.8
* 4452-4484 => 51.9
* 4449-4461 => 49.2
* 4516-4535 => 52.9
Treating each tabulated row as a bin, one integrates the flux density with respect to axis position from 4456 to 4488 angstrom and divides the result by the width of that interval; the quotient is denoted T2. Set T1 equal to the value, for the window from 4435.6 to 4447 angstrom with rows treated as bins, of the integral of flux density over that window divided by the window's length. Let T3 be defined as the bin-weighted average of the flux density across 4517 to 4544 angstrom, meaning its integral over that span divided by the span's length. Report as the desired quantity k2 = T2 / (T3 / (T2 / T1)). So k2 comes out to 0.97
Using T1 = 52.3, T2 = 52.0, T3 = 53.1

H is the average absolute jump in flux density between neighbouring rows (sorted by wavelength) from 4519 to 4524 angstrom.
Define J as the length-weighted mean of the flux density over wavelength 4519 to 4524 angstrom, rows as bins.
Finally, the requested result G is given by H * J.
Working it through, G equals 72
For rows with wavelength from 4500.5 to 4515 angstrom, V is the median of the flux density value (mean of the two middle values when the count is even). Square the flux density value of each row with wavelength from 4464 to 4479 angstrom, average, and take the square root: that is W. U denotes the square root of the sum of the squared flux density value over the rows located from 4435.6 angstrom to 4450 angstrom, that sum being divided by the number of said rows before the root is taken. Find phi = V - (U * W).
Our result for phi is -2855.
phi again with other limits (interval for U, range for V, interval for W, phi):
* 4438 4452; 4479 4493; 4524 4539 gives -2700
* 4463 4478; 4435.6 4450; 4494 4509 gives -2911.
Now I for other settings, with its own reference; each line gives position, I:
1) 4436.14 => 1.06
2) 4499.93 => 1.04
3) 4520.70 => 1.08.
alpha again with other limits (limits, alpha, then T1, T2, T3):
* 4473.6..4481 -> -6.40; 401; 54.2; 54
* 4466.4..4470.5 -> -3.09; 233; 56.8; 57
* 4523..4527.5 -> -3.51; 229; 50.9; 50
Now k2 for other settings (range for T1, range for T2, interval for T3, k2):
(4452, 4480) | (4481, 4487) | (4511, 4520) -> 1.02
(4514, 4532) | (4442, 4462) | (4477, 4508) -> 0.90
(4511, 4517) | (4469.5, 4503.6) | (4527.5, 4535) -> 1.02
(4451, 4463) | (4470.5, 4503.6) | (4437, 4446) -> 1.14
